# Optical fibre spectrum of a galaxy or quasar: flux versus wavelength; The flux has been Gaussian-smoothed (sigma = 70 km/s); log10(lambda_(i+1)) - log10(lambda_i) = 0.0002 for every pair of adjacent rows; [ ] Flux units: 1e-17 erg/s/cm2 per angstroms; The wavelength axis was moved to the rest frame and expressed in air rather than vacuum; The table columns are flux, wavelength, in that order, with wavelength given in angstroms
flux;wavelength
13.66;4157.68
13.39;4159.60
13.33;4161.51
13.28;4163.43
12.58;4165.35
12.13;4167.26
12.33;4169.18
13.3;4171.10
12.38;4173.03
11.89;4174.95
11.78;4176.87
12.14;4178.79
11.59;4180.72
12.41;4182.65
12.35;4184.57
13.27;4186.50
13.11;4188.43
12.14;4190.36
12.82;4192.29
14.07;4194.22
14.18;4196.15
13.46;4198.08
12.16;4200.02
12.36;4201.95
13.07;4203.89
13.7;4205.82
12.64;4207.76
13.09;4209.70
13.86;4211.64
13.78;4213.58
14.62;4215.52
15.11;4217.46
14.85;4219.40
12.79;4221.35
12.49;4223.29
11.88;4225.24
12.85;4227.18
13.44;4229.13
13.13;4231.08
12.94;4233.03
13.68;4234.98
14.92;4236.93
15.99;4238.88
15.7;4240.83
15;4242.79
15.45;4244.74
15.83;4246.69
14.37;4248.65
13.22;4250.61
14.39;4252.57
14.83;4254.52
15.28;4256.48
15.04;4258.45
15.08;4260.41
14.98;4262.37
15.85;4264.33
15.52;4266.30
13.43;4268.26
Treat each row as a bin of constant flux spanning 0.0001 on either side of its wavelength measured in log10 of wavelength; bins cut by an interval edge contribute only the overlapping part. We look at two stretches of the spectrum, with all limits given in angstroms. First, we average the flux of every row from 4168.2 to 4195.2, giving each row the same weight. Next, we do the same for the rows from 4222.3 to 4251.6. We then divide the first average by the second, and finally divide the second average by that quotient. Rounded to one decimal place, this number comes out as 15.8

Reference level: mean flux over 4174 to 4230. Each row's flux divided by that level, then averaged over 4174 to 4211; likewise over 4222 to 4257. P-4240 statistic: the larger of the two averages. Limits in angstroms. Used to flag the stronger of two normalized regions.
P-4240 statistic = 1.09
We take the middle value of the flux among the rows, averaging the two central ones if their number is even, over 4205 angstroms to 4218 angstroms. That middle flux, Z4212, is 13.8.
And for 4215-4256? 14.4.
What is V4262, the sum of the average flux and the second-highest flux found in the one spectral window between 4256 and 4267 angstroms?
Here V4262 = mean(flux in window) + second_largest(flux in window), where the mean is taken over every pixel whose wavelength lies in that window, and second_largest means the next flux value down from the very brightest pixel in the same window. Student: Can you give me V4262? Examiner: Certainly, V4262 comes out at 30.8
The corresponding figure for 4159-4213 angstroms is 26.9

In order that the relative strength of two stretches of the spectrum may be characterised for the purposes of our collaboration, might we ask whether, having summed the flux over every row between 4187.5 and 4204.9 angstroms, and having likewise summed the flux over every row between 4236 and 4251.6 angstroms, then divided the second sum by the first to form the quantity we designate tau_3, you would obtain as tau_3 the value 1.0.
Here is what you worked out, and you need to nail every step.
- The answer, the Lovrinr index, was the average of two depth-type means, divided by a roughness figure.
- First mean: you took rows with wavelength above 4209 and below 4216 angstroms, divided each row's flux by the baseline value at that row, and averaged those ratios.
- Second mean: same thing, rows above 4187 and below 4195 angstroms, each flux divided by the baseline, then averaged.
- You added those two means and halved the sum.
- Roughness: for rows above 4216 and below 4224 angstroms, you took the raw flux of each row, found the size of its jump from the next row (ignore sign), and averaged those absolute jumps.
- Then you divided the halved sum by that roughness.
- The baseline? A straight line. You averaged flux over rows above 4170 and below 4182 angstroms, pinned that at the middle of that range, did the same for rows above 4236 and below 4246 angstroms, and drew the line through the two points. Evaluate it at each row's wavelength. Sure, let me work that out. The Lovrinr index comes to 1.14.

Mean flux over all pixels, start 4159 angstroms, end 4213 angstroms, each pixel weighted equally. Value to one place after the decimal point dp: 12.8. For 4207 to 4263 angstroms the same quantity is 14.2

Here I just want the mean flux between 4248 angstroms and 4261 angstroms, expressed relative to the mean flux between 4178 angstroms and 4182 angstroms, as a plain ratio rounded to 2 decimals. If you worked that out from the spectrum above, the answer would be 1.23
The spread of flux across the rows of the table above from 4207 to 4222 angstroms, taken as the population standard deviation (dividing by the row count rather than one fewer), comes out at 0.89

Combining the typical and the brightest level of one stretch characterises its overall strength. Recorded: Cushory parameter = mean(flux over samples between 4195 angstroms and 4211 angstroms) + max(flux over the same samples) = 27.3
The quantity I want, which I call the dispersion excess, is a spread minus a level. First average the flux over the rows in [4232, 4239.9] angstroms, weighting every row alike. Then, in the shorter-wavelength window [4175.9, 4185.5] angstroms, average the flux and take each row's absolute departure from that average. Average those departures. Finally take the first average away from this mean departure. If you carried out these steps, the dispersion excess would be -14.1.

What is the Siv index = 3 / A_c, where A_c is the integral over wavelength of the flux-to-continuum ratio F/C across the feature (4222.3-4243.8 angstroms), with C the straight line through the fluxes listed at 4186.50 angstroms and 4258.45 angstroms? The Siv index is 0.15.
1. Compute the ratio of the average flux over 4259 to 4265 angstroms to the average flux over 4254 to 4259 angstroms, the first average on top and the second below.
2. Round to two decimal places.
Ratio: 1.02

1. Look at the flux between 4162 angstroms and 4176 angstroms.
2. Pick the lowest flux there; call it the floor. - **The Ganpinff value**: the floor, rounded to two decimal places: 11.89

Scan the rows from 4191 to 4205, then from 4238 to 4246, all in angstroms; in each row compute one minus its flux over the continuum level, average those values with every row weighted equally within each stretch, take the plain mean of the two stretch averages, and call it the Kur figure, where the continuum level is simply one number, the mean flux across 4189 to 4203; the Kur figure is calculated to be -0.10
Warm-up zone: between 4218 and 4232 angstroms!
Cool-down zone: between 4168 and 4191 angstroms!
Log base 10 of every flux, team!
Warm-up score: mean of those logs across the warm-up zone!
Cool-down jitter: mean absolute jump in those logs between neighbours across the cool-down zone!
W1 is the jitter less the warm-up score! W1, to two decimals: -1.10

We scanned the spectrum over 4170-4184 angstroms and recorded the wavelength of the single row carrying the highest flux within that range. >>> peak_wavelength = 4171.10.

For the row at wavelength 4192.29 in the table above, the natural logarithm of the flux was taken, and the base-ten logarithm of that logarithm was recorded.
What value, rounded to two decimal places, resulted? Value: 0.41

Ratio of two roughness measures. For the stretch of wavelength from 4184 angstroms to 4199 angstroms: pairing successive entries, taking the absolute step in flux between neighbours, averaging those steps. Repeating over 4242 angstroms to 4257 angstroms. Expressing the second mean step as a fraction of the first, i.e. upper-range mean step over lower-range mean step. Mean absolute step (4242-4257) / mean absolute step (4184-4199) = 1.1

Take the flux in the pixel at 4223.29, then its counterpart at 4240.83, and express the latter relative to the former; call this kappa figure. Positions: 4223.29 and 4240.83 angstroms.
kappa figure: 1.26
